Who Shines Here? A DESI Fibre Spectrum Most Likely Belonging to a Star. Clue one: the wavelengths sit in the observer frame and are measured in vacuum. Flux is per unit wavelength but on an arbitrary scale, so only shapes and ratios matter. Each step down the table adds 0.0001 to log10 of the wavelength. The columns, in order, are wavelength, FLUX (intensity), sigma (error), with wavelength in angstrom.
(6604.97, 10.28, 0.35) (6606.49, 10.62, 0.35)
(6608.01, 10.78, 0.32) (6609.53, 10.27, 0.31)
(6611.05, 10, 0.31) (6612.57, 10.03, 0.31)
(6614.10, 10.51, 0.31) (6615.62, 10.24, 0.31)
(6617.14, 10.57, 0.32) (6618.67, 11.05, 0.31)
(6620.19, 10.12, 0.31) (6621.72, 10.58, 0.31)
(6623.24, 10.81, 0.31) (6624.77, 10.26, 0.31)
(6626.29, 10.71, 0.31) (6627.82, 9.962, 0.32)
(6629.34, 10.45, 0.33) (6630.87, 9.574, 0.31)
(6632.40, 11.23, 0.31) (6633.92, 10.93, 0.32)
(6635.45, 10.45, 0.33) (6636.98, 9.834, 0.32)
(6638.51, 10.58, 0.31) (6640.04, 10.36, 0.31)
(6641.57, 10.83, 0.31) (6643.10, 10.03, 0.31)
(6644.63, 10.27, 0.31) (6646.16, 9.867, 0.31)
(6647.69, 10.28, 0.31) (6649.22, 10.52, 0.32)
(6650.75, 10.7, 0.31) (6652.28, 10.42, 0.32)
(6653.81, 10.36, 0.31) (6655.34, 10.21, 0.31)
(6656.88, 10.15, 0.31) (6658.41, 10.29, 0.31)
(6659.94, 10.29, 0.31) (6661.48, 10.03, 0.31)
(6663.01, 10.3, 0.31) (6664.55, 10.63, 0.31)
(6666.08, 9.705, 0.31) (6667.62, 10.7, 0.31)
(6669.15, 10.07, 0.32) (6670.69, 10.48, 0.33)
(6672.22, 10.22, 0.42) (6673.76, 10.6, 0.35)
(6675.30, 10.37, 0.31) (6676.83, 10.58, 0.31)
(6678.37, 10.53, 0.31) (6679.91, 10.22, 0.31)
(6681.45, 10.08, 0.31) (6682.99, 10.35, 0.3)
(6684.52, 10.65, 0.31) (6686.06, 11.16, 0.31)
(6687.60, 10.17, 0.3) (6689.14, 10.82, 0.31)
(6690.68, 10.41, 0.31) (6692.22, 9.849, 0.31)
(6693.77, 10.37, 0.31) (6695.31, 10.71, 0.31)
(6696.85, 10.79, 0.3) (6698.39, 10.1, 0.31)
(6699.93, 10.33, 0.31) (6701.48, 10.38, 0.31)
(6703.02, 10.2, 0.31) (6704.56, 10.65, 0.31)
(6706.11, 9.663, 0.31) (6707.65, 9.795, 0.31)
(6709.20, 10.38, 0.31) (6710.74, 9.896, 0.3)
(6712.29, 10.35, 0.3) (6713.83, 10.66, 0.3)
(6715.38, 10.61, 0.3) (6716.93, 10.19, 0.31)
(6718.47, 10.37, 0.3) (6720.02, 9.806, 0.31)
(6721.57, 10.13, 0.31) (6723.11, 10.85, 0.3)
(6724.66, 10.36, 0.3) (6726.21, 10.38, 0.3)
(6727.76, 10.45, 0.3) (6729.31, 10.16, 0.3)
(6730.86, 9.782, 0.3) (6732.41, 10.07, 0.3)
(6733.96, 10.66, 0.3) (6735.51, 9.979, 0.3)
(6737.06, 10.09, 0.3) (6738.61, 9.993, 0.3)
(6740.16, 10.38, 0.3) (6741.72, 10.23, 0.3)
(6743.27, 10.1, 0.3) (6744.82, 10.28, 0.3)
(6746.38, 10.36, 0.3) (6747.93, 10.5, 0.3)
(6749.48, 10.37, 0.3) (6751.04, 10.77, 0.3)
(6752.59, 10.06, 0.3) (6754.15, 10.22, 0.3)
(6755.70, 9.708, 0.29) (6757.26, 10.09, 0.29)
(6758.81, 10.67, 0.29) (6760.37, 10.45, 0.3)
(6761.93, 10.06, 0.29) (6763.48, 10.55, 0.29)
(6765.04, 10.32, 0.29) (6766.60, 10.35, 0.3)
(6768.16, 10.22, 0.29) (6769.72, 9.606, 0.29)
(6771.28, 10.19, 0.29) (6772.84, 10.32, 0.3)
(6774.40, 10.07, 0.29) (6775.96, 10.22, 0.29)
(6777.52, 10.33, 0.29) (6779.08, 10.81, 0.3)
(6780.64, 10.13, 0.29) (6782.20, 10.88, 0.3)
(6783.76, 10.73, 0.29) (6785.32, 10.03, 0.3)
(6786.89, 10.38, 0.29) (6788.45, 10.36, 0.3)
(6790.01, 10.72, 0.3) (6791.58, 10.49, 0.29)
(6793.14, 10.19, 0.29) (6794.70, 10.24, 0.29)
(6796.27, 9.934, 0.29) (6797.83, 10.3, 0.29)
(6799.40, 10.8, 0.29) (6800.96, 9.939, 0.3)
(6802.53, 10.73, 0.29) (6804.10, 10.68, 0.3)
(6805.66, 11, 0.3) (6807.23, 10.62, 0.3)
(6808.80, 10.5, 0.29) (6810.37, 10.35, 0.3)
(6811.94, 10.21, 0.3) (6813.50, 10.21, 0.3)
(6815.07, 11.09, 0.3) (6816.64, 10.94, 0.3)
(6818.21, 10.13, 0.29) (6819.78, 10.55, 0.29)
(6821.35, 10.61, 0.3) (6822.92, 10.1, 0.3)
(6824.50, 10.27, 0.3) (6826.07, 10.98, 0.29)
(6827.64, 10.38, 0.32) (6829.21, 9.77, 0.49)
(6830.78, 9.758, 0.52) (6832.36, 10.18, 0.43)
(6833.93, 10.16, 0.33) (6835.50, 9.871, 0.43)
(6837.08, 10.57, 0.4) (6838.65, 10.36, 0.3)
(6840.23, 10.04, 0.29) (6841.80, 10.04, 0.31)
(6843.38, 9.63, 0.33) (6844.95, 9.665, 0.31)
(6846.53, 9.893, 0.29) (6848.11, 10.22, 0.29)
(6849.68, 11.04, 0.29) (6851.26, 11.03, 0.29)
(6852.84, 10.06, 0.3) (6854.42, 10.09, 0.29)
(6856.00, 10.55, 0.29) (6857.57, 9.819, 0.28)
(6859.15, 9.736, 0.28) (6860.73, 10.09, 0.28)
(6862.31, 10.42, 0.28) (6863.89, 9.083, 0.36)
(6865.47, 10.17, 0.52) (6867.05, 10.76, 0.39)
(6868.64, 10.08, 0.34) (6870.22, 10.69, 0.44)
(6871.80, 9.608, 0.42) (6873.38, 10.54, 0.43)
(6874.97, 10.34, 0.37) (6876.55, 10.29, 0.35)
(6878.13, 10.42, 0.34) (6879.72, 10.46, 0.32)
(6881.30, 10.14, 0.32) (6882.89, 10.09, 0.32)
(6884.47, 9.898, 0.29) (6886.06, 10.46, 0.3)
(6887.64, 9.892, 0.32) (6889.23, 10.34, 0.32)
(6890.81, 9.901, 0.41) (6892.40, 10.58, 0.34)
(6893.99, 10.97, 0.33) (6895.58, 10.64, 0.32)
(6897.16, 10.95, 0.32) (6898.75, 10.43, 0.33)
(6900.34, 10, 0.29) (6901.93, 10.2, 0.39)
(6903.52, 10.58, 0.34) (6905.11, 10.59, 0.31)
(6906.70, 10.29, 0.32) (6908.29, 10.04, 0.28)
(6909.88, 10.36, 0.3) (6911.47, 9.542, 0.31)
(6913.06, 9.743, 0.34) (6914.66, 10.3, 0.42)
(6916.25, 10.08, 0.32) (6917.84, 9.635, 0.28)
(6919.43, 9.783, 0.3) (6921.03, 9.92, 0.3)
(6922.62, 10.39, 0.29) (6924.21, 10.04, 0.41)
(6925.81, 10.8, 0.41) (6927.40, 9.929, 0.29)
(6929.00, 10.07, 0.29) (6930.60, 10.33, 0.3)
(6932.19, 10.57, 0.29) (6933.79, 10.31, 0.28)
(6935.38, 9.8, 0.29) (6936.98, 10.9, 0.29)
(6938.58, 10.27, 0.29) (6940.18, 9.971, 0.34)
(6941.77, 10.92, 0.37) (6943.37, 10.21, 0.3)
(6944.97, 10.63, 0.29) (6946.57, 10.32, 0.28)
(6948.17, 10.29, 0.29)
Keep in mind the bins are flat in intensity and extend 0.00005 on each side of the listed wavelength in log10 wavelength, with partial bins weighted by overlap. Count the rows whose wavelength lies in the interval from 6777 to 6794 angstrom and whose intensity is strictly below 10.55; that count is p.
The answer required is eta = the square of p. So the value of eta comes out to 49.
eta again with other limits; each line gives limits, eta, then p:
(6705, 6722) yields 81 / 9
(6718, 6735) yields 81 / 9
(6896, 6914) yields 64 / 8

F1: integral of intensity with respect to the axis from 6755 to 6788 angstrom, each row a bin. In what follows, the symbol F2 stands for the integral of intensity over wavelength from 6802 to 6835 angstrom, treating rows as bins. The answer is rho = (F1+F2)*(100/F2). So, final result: 199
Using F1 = 340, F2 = 344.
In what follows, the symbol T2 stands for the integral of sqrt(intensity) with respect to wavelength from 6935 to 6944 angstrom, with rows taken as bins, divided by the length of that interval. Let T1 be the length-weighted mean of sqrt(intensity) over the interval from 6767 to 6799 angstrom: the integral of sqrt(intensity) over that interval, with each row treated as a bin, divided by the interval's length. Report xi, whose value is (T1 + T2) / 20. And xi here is 0.322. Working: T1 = 3.21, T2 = 3.22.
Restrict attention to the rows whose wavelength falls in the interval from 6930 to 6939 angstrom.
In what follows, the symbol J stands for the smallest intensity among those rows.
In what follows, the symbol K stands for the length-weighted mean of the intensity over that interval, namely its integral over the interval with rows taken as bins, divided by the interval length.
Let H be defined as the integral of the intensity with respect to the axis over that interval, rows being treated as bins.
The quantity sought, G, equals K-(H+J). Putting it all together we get -92.8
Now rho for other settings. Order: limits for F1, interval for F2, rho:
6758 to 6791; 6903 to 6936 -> 202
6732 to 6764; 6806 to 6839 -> 196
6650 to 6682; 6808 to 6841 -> 197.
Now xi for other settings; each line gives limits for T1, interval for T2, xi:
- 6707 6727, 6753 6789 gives 0.321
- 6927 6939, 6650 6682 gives 0.321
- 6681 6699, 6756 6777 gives 0.322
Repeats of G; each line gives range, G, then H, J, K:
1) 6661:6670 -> -91.7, 92.2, 9.705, 10.2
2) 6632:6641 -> -94.2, 94.9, 9.834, 10.5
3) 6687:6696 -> -92.9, 93.4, 9.849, 10.4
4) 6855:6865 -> -98.8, 99.7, 9.083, 10.0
